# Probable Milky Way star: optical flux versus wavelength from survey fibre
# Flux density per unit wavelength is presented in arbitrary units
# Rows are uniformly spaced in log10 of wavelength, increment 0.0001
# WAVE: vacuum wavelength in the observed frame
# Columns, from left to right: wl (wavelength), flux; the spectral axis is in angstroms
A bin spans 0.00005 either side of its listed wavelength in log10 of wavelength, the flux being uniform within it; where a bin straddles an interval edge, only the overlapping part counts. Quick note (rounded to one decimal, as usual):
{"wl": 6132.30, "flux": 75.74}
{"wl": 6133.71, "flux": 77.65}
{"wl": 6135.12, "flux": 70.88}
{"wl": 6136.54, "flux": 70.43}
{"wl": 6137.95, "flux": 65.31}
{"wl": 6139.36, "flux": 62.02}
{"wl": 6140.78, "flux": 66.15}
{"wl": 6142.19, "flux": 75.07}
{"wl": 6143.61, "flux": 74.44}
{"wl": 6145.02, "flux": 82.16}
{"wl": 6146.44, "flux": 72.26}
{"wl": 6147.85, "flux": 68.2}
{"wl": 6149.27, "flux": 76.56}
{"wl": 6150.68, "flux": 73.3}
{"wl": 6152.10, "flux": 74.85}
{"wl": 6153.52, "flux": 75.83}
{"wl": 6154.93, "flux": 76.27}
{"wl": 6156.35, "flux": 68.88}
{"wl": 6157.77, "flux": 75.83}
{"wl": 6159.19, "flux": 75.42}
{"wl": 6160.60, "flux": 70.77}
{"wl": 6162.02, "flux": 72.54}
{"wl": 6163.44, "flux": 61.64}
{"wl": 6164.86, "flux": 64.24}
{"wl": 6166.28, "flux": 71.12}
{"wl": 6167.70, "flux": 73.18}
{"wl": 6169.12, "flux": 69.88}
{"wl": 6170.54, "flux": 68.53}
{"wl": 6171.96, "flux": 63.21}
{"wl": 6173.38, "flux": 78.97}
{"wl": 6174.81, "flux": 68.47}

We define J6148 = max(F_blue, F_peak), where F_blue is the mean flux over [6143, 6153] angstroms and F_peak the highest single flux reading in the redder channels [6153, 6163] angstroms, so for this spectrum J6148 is 76.3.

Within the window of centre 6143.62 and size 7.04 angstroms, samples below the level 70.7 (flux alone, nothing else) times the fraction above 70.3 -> 0.80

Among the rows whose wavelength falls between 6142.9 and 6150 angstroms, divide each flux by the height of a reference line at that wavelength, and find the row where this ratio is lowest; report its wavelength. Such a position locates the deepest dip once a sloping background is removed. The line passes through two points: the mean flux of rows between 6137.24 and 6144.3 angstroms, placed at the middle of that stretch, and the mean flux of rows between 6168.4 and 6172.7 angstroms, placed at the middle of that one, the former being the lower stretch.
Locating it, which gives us 6147.85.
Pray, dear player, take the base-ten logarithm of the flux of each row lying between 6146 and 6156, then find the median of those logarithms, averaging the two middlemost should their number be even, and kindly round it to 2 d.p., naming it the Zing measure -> 1.87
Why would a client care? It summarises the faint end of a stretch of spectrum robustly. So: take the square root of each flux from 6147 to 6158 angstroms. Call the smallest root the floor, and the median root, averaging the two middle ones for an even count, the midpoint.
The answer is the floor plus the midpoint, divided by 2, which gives 8.5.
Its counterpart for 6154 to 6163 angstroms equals 8.5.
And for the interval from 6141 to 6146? 8.6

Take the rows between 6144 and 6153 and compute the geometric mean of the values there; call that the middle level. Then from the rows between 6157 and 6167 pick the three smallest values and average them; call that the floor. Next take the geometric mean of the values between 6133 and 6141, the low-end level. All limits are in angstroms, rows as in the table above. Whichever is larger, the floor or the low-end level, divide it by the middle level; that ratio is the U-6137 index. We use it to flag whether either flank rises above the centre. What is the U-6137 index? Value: 0.921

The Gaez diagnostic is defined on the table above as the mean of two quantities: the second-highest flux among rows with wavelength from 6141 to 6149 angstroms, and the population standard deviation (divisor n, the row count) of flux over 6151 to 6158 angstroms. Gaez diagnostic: 38.9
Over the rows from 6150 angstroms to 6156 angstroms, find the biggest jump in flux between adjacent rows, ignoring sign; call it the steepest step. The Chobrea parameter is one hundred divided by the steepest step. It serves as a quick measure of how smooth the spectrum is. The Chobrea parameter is 64.5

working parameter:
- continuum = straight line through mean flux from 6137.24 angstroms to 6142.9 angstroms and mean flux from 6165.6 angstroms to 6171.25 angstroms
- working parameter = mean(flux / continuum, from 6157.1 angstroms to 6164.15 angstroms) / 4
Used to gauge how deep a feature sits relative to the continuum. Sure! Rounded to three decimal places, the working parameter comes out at 0.256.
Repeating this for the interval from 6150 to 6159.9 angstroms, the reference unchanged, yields 0.269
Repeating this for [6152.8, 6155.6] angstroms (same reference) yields 0.276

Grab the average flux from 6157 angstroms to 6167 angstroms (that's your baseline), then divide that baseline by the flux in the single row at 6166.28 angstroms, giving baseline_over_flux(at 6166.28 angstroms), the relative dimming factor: 0.99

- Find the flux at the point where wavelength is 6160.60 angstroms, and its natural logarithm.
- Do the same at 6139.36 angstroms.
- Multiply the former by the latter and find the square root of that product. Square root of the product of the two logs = 4.19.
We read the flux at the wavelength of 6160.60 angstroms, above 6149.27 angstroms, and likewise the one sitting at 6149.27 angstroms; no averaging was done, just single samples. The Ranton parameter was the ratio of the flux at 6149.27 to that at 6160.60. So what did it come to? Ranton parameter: 1.08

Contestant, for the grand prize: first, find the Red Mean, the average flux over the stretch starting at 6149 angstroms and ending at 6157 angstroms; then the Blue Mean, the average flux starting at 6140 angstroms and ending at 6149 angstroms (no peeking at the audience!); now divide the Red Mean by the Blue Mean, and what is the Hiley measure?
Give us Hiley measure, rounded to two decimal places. 1.02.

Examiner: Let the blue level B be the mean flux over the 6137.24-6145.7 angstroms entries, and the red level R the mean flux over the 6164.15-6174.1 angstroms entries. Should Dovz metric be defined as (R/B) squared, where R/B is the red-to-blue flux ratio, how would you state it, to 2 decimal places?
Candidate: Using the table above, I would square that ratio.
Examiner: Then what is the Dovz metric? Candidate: 0.97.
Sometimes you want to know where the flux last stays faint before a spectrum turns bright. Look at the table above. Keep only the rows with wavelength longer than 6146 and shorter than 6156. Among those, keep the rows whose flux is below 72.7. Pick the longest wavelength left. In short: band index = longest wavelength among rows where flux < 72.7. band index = 6147.85 angstroms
